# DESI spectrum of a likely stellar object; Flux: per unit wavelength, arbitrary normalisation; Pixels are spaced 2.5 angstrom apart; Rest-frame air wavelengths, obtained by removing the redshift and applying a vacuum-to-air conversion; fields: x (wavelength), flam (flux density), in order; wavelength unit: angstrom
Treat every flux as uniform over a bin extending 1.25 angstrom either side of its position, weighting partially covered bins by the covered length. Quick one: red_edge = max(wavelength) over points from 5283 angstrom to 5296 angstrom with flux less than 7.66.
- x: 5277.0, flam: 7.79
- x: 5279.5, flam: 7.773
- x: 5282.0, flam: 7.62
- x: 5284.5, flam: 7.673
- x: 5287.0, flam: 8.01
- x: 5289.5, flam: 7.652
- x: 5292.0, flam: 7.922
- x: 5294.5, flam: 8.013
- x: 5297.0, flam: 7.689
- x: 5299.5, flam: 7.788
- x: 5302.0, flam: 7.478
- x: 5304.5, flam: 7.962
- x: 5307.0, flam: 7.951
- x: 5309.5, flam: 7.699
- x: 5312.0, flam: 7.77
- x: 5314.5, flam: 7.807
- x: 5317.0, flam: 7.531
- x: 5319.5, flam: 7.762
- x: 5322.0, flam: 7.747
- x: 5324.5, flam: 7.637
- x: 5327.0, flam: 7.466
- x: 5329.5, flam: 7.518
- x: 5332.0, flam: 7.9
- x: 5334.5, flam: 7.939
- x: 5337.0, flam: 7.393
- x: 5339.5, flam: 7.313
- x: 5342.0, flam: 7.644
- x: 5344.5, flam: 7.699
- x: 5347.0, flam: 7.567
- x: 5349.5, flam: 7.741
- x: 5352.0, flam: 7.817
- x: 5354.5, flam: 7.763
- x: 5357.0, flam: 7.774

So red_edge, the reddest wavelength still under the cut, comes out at 5289.5 angstrom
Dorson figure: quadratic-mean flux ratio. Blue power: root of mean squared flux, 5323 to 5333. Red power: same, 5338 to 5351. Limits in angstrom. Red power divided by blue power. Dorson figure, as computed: 0.995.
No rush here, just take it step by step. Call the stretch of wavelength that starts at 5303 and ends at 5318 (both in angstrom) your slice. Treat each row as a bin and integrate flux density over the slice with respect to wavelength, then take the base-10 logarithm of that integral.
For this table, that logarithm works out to 2.07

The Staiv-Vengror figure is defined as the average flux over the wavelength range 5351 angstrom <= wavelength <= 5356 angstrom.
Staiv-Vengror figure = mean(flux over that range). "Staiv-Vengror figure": 7.79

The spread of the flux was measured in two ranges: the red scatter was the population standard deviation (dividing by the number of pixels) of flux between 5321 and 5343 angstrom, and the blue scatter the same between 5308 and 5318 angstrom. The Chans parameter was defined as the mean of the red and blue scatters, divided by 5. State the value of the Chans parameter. 0.031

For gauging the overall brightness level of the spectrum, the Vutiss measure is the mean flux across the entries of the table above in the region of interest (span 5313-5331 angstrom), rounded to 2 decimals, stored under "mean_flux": 7.64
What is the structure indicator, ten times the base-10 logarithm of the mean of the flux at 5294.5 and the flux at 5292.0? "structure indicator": 9.01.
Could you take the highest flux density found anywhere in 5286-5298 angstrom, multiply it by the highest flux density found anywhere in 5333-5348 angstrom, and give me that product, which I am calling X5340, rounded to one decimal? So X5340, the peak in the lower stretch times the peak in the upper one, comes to 63.6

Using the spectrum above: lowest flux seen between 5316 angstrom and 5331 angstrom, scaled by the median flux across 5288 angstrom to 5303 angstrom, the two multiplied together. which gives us 57.8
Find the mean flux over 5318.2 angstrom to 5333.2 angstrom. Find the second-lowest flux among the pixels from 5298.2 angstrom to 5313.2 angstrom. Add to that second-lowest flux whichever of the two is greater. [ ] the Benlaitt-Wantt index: 15.40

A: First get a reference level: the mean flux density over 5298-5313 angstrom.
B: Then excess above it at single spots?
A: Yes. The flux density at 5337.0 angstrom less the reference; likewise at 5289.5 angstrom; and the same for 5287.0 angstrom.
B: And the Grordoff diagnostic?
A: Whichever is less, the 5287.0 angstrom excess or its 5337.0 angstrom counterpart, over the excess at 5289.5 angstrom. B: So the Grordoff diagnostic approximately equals 3.1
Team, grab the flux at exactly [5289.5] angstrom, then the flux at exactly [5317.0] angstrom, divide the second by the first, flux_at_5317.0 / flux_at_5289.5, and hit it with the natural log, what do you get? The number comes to -0.016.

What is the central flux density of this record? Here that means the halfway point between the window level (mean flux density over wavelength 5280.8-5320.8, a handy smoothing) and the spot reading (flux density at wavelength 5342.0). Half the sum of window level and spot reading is 7.71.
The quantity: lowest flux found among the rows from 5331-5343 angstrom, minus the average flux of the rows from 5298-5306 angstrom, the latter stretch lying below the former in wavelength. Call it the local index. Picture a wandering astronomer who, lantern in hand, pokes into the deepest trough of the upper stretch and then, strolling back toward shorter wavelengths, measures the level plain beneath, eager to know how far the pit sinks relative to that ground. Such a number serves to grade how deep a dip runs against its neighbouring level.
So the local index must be -0.43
